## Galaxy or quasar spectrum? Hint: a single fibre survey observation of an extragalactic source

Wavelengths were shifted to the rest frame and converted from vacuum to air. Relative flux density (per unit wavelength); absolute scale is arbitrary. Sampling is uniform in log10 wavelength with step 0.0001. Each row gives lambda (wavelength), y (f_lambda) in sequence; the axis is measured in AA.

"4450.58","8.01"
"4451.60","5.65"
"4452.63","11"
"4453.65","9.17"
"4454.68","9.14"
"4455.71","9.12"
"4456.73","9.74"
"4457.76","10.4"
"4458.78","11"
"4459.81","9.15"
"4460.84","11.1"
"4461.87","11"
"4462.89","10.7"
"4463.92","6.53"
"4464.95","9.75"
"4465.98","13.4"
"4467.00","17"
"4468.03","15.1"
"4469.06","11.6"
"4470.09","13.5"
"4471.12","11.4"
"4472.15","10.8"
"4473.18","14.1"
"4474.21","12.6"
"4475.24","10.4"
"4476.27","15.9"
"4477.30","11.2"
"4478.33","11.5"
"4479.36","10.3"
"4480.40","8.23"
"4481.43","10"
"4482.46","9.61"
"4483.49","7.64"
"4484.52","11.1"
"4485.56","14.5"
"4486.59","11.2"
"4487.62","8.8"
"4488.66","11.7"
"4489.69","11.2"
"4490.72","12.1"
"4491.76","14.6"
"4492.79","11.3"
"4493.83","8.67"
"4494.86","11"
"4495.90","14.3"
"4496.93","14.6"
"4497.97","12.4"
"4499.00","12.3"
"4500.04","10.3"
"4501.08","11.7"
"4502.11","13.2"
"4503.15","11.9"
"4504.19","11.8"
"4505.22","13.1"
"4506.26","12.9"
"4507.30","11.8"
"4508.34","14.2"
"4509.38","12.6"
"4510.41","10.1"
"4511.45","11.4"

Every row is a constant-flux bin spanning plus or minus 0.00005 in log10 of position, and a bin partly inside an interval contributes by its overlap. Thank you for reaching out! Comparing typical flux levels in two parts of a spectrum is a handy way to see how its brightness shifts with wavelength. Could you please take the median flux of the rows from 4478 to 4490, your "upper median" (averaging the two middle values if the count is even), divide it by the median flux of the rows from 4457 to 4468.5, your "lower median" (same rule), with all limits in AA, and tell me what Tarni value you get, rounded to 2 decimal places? 0.97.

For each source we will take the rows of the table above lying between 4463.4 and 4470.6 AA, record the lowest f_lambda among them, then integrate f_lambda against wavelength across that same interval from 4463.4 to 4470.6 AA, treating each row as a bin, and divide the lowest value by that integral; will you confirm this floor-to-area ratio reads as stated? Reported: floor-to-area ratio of 0.073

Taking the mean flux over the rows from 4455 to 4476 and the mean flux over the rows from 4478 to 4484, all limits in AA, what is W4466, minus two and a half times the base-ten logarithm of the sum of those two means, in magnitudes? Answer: -3.30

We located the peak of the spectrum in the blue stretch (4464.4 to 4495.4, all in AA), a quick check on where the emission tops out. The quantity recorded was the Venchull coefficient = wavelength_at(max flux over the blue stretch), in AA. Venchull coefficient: 4467.00 AA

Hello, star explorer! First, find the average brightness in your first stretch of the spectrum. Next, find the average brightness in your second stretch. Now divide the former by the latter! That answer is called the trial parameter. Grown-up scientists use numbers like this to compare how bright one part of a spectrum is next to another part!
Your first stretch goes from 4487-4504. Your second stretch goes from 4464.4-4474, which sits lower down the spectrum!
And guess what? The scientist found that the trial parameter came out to 0.92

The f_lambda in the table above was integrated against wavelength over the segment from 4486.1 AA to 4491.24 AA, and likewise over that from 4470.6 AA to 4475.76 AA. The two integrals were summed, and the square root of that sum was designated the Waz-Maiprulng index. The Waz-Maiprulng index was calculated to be 10.9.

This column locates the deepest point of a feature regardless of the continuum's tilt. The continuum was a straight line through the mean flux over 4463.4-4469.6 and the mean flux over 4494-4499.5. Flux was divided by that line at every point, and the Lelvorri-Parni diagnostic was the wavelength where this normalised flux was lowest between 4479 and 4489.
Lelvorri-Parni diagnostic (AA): 4483.49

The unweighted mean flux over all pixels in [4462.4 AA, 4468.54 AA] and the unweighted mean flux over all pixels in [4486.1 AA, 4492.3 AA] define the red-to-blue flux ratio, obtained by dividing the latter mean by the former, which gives 0.96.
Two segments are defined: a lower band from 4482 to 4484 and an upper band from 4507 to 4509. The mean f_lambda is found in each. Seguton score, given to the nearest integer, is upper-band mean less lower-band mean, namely 4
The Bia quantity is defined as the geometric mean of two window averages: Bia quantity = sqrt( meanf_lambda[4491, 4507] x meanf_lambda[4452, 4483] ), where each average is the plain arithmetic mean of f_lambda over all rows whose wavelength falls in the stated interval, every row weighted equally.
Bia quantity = 11.7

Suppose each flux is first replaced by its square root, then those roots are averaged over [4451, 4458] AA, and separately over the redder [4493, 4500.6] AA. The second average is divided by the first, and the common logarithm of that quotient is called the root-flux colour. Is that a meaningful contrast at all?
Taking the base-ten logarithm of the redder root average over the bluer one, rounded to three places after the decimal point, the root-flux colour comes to 0.058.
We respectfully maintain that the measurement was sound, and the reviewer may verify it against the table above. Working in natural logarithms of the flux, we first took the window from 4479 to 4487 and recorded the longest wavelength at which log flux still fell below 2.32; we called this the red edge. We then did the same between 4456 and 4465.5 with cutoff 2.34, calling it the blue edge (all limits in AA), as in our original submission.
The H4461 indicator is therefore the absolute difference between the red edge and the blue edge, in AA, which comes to 18.5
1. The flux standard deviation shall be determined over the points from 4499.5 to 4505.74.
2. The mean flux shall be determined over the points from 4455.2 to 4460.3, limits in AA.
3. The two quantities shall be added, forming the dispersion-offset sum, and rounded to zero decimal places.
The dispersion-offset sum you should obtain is 11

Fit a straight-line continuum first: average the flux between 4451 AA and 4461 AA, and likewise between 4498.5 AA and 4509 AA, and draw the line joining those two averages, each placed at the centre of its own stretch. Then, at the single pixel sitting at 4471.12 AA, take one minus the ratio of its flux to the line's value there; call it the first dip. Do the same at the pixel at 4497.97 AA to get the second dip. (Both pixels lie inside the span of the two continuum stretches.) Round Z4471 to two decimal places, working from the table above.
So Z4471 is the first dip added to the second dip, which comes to -0.13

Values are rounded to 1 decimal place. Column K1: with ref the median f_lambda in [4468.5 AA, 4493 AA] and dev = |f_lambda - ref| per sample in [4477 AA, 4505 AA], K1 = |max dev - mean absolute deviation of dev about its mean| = 2.5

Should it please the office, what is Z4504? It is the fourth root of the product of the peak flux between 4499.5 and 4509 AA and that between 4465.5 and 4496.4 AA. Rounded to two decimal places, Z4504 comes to 3.94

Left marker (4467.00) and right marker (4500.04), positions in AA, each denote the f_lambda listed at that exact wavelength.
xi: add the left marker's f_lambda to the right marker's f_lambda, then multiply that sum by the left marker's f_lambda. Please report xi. 464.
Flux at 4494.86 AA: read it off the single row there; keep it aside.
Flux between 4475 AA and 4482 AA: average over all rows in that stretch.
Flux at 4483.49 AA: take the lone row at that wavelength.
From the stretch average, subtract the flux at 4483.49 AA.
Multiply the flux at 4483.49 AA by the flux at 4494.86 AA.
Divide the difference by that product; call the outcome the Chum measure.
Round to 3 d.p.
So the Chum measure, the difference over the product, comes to 0.041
